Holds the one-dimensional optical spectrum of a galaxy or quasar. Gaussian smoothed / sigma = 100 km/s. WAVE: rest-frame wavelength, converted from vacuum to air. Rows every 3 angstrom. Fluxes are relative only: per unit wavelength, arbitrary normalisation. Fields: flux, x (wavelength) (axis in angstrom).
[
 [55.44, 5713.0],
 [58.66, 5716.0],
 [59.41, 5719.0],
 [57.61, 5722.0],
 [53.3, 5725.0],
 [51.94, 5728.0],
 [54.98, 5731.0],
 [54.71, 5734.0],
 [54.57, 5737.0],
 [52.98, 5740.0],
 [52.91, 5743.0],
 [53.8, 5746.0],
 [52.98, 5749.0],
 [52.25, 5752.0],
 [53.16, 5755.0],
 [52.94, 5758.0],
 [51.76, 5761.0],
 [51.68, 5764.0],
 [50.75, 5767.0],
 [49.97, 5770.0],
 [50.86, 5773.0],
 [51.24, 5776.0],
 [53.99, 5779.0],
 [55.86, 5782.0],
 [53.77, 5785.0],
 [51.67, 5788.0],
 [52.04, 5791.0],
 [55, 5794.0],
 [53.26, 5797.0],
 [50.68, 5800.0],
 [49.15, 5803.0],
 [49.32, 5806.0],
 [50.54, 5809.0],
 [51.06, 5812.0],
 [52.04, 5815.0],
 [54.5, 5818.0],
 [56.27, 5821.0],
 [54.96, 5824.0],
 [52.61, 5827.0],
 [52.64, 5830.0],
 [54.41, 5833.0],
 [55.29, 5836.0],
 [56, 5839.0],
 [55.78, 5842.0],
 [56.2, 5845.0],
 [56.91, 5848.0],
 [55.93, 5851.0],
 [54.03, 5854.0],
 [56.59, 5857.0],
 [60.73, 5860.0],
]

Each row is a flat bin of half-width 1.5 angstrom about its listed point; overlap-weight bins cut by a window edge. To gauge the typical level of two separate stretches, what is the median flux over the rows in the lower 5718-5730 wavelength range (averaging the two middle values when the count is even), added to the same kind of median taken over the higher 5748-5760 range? 108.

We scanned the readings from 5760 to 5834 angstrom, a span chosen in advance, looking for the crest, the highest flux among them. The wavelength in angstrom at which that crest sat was 5821.0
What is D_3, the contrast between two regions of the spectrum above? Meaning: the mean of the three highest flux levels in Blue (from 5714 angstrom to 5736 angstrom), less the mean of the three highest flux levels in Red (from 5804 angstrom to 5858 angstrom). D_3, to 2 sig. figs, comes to 2.0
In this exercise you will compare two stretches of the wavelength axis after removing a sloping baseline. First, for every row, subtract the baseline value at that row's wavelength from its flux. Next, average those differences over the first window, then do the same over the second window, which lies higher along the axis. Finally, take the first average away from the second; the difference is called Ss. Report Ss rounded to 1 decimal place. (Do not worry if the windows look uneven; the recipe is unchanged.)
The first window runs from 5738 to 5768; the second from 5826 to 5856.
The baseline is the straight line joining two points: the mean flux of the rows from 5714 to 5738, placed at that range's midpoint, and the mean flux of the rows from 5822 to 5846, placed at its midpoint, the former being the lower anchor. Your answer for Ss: 3.2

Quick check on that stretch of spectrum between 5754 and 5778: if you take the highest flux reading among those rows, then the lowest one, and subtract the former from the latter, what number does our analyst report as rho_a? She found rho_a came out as -3.2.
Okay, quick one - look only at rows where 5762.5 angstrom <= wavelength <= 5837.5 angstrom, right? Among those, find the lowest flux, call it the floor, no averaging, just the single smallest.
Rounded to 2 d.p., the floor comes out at 49.15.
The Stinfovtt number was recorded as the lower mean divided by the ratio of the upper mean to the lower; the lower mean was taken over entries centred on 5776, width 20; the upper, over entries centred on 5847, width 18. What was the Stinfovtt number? 49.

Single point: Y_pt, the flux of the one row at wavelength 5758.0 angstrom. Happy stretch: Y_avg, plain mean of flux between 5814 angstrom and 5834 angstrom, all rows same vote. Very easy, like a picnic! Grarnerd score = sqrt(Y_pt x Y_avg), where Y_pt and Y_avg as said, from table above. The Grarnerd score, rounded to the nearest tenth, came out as 53.4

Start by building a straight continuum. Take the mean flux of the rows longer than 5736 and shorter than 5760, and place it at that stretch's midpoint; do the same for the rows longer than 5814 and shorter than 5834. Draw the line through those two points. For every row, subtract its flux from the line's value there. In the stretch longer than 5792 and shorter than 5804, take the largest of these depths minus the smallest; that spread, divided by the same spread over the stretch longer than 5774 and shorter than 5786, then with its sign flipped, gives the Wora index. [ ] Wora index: -1.3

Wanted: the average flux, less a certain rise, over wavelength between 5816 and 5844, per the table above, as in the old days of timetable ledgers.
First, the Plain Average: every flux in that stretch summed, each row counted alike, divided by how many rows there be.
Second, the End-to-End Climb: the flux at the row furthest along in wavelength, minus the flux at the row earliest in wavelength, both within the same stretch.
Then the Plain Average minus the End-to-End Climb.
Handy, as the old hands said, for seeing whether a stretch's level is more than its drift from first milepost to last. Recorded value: 53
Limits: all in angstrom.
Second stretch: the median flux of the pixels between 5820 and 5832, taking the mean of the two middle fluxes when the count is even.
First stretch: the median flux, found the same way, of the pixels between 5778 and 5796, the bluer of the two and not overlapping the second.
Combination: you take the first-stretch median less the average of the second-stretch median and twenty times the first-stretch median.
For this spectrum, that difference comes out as -512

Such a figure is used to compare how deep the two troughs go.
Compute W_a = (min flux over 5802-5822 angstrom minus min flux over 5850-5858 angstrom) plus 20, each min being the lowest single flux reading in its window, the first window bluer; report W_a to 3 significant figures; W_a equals 15.1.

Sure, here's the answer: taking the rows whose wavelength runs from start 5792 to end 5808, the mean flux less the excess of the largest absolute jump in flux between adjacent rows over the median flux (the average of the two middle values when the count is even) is 100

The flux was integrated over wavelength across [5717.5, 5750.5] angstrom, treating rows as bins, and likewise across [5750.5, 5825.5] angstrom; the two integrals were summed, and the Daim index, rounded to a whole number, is 5724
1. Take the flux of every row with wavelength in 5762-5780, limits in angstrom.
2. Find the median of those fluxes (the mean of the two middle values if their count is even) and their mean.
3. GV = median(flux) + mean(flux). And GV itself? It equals 102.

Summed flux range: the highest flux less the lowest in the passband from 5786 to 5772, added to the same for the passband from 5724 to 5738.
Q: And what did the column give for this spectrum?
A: 8.0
